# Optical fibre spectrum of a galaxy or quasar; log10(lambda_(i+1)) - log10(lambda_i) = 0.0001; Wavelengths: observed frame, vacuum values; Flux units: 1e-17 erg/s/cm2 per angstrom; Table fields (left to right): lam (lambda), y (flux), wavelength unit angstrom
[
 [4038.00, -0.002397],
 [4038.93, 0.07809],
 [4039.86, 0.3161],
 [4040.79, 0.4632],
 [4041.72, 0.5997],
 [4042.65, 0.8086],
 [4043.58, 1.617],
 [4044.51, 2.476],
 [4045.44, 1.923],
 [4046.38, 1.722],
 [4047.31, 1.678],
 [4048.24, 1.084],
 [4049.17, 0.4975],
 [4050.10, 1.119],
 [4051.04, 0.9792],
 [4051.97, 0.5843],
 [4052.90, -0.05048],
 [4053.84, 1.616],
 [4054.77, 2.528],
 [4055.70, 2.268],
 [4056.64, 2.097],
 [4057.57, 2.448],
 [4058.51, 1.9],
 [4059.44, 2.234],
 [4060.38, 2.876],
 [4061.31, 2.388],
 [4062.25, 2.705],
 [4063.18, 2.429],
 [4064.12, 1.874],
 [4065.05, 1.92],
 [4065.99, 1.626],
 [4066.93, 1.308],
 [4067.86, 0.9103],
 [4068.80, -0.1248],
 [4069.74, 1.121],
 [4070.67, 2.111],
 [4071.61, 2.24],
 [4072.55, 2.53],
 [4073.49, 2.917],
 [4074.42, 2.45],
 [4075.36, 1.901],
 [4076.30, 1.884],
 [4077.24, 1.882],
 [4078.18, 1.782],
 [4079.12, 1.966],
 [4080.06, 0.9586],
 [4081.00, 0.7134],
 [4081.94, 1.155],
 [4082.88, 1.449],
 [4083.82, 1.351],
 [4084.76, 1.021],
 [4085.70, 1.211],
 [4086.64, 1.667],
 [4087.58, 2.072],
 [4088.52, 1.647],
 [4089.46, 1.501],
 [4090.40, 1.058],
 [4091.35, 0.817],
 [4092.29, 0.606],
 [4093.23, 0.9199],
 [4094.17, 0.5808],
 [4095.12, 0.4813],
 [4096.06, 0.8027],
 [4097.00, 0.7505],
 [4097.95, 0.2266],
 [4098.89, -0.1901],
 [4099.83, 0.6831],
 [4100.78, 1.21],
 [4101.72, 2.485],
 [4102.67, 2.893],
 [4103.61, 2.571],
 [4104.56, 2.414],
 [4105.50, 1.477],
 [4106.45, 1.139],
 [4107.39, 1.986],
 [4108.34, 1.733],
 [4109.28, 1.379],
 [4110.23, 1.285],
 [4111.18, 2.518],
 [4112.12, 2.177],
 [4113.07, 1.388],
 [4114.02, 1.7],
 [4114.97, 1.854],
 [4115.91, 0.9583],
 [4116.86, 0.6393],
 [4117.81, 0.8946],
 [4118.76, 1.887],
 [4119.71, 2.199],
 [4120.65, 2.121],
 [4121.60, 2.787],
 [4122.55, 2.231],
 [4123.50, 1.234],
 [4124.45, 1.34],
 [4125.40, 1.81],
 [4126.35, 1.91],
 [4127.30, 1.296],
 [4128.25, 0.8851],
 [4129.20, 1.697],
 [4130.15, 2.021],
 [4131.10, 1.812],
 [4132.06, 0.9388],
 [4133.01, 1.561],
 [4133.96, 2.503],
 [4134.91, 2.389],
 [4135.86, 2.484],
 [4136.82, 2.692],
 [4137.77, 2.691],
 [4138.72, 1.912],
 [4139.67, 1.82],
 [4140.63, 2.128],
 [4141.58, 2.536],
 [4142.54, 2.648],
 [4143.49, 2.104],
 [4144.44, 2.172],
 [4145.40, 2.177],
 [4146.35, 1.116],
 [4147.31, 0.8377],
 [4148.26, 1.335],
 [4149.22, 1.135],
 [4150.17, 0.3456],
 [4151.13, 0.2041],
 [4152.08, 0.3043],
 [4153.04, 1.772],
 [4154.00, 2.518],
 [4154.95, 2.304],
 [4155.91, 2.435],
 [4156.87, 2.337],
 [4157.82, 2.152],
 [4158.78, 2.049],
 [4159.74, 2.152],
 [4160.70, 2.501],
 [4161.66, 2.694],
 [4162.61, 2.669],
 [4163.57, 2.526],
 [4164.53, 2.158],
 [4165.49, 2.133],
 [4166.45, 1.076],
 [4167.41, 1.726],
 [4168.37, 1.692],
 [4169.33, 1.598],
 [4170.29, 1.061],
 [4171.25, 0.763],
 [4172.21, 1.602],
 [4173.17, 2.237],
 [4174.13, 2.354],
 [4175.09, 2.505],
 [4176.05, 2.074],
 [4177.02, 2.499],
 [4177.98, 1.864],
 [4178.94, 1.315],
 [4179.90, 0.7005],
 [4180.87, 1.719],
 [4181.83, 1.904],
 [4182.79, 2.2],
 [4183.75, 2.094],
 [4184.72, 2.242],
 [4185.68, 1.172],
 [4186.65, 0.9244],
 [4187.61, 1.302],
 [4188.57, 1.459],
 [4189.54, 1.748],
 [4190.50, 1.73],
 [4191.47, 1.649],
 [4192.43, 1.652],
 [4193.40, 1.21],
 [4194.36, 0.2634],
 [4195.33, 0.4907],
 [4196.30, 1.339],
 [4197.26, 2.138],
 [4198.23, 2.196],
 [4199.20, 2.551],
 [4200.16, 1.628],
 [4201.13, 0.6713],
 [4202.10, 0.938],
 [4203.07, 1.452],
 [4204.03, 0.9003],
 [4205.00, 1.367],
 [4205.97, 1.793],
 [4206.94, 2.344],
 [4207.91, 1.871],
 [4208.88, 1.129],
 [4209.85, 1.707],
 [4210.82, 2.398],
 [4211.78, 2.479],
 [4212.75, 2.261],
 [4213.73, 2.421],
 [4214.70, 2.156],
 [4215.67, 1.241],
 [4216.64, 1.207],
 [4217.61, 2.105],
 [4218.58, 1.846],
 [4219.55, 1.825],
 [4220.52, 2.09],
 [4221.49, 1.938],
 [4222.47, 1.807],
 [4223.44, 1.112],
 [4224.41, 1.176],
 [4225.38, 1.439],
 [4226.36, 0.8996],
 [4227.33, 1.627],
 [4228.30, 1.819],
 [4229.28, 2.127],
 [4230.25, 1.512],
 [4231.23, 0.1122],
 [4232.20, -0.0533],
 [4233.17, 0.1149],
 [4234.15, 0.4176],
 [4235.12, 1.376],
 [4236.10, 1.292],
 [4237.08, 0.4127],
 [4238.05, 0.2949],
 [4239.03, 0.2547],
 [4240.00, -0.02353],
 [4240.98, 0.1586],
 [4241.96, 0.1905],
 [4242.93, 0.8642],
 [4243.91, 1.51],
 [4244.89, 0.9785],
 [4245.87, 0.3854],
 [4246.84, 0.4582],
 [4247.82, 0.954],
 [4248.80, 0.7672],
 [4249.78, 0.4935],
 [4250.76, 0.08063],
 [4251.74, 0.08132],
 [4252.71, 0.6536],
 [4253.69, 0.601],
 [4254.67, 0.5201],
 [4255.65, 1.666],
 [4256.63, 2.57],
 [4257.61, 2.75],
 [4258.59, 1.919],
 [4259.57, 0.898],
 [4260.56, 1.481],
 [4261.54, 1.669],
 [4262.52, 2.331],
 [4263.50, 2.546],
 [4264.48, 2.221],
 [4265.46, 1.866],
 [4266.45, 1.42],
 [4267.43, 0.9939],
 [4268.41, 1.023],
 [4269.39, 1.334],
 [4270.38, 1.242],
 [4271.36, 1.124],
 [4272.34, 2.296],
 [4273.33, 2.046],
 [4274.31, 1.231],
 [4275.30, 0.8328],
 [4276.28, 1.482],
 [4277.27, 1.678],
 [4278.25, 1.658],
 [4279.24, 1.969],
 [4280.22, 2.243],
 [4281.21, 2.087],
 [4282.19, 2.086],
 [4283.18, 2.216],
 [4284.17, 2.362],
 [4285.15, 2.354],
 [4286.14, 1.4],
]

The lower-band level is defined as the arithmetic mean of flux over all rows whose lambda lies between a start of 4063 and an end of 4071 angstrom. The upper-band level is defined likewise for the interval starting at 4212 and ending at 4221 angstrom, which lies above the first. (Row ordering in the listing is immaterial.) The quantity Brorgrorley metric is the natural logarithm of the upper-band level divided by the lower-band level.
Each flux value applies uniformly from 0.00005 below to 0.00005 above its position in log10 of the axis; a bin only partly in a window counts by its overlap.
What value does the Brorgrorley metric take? 0.3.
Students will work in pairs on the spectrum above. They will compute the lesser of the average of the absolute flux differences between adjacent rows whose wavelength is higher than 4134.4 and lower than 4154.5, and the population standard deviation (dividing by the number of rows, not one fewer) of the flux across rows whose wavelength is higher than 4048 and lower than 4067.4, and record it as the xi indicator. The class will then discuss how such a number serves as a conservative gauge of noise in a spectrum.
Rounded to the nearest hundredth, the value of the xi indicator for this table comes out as 0.40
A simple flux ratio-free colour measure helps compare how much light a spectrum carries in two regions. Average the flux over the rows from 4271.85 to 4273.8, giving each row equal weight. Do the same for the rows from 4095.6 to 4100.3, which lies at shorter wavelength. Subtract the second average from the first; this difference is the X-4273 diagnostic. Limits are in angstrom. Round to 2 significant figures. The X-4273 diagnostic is 1.7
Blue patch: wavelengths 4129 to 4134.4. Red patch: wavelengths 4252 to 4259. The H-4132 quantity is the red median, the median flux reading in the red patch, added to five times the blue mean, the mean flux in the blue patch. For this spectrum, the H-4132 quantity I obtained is 10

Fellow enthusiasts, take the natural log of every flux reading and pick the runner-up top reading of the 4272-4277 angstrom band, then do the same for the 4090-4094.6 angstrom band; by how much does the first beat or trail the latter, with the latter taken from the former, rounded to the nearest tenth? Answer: 0.8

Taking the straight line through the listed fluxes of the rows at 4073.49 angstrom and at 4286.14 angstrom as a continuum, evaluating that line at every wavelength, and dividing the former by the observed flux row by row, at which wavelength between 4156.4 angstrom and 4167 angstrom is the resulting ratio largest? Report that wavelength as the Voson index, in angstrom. 4166.45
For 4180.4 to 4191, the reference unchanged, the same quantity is 4186.65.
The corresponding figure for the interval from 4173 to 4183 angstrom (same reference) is 4179.90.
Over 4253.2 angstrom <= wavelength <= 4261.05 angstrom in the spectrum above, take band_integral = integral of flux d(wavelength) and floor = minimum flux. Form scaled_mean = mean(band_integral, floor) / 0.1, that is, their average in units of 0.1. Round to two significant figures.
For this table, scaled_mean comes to 63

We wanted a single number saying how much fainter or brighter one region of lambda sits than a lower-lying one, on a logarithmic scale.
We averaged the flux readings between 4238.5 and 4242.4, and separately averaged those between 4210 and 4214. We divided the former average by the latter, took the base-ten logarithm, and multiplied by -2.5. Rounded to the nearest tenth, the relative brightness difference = 3.0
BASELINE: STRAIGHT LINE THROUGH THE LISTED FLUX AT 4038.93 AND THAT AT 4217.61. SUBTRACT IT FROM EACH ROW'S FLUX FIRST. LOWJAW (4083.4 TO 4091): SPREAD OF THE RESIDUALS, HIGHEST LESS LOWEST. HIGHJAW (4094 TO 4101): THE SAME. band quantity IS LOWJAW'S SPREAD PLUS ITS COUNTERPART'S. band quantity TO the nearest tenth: 2.4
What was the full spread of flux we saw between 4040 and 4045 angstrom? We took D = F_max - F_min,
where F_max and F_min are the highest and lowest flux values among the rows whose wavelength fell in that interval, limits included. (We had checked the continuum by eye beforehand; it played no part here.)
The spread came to 2.0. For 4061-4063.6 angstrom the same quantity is 0.3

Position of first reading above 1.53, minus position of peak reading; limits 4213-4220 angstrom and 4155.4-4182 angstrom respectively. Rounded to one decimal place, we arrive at 52.1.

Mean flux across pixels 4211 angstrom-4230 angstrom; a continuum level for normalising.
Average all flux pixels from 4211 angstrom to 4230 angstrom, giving 1.77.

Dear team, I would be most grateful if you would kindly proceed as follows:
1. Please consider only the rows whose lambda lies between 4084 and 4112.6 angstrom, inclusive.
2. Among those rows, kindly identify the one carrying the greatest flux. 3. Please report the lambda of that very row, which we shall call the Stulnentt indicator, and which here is 4102.67 angstrom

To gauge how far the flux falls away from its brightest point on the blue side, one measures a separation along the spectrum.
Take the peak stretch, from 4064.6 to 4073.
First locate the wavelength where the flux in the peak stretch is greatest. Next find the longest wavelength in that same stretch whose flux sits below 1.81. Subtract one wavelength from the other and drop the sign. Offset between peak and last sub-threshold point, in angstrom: 2.8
